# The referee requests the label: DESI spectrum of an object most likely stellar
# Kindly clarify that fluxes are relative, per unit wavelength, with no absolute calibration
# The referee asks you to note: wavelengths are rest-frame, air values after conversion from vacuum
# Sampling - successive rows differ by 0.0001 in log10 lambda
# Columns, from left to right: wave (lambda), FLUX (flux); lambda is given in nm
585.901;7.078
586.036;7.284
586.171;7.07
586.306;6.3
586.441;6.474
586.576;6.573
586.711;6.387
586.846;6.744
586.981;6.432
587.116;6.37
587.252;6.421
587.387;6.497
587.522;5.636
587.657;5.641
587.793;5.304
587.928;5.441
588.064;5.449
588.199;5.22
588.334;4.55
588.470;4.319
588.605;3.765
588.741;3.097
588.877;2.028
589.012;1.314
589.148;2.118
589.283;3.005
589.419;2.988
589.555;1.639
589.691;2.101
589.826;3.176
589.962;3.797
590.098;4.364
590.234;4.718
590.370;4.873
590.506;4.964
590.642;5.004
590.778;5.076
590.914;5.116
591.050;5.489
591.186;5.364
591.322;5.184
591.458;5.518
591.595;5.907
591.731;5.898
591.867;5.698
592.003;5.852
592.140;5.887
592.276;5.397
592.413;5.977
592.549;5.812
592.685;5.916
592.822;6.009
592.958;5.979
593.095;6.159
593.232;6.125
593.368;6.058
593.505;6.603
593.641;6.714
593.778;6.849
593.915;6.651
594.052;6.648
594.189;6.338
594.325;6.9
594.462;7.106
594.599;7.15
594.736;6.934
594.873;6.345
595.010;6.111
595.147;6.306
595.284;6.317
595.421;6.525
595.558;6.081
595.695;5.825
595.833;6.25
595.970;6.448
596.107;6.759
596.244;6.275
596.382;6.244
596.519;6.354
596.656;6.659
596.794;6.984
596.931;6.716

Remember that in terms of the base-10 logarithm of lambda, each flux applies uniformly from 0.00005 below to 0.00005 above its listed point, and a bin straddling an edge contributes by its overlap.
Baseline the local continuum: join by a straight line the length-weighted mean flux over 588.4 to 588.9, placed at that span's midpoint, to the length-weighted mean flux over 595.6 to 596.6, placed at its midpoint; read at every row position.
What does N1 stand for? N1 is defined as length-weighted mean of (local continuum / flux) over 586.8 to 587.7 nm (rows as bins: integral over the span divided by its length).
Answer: 0.46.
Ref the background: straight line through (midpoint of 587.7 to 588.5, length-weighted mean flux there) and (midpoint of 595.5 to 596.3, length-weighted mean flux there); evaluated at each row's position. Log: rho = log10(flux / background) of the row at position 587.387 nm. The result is 0.11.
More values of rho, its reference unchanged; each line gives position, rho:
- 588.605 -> -0.14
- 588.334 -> -0.05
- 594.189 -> 0.02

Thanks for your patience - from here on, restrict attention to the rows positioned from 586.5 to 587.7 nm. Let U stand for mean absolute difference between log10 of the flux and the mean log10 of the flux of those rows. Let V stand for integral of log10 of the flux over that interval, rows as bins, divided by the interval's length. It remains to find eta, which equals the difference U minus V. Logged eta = -0.78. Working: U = 0.021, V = 0.800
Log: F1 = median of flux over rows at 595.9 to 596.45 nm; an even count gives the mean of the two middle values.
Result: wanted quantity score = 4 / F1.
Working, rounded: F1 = 6.4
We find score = 0.63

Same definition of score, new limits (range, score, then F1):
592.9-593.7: 0.65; 6.1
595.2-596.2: 0.63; 6.3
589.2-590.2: 1.33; 3.0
